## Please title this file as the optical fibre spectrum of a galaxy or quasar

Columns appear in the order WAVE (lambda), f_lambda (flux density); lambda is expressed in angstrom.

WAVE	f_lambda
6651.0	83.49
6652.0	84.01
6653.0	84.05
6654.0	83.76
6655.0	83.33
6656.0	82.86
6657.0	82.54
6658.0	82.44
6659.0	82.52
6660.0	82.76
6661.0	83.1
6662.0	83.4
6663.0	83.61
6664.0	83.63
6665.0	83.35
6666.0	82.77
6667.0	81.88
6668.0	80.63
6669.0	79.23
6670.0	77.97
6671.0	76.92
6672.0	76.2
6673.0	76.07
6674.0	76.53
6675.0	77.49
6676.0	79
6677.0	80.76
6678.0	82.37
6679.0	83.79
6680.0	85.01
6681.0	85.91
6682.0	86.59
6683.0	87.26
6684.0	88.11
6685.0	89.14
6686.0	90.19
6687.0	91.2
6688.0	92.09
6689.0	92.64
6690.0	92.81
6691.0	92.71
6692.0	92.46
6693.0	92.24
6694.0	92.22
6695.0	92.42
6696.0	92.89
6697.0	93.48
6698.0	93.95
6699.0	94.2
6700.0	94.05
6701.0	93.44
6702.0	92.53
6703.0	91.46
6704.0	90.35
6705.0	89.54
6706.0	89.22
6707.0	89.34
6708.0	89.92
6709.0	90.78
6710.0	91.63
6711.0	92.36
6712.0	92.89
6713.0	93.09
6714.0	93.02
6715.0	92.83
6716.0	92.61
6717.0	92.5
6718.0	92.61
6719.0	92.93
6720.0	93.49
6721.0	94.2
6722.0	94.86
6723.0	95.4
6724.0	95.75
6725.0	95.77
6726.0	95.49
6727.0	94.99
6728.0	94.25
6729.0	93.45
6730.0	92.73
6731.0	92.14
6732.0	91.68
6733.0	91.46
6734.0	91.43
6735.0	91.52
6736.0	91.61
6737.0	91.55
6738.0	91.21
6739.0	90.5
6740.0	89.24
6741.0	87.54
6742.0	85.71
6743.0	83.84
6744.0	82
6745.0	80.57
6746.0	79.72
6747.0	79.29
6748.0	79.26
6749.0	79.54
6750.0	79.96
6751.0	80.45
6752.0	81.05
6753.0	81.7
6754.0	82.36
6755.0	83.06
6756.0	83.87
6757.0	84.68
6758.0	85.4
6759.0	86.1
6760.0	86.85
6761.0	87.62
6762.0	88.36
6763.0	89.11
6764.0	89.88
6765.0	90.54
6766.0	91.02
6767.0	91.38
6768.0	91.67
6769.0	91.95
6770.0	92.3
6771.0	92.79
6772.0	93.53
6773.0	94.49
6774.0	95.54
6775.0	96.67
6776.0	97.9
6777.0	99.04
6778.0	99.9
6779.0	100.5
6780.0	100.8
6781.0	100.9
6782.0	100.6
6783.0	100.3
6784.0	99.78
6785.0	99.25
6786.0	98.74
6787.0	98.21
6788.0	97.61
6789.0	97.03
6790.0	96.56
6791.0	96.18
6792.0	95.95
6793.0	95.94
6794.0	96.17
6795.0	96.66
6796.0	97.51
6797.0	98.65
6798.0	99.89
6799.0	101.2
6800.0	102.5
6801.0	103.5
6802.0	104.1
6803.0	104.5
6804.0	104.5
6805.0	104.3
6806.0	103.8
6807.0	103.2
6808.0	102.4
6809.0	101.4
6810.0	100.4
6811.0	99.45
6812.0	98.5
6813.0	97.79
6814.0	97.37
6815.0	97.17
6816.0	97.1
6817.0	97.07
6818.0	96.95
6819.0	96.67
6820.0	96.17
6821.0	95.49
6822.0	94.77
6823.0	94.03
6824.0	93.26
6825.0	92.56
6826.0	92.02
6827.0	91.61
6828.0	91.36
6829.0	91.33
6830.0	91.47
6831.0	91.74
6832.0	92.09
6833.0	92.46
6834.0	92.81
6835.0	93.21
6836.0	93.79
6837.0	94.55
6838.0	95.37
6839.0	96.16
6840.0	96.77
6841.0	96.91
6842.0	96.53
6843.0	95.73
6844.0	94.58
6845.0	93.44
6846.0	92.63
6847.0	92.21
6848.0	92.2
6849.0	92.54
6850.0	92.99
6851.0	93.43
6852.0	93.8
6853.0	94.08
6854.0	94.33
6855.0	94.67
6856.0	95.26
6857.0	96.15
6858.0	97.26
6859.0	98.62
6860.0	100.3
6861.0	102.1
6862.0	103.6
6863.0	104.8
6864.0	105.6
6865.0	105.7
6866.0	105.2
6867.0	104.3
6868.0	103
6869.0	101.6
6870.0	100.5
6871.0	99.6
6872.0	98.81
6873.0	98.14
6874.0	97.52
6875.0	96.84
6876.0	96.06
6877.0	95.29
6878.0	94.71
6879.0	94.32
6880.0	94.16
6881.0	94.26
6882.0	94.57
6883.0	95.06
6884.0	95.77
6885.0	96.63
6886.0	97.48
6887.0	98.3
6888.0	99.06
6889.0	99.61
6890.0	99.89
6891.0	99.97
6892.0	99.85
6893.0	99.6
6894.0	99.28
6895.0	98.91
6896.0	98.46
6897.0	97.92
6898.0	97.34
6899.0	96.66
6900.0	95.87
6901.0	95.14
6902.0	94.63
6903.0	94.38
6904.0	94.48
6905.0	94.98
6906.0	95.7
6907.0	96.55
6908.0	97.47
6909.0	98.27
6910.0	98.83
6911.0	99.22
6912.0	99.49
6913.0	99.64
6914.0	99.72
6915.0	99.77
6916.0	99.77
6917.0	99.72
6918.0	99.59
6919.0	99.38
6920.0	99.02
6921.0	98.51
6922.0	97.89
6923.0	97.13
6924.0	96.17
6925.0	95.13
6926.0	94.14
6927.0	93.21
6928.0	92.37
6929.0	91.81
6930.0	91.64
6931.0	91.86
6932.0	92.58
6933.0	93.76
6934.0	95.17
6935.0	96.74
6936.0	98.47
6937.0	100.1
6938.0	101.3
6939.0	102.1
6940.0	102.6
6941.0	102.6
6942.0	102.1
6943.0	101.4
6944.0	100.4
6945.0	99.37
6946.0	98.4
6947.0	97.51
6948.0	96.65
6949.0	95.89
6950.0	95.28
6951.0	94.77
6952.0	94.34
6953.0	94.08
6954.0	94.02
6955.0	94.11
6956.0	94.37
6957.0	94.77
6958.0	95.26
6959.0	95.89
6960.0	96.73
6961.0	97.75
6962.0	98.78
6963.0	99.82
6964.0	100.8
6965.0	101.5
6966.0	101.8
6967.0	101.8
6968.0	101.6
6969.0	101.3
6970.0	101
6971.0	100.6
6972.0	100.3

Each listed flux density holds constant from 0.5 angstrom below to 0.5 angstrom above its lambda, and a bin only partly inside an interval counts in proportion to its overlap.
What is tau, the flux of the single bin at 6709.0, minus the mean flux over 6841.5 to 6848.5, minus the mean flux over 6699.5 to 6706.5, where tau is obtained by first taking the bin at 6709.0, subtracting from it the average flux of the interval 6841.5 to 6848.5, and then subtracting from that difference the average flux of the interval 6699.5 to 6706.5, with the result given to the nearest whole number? -95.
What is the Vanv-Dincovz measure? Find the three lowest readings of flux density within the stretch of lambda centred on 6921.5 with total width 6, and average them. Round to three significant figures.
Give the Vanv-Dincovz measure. 97.1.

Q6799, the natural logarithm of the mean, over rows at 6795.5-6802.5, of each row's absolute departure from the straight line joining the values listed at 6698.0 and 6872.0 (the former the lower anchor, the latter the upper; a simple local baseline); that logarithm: 1.5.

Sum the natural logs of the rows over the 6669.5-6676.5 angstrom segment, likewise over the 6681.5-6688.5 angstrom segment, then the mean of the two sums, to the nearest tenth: 30.9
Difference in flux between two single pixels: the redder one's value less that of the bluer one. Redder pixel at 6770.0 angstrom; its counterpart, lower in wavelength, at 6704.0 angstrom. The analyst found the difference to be 2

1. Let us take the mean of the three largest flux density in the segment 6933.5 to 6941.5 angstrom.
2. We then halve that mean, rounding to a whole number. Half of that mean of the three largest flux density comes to 51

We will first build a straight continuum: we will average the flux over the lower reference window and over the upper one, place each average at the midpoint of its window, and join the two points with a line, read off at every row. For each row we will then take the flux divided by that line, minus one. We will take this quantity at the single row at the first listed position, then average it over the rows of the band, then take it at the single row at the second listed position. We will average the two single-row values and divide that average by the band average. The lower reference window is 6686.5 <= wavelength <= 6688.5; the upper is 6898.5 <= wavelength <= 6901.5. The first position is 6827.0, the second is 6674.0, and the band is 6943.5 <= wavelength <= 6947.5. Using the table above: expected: -4.4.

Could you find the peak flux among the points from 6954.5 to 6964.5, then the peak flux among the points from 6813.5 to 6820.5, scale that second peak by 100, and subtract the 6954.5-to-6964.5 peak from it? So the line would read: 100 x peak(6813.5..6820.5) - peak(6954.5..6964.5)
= 9636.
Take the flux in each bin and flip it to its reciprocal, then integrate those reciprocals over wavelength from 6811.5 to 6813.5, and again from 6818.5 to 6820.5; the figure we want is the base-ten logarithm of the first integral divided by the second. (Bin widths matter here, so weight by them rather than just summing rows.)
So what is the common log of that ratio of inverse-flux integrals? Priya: -0.01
